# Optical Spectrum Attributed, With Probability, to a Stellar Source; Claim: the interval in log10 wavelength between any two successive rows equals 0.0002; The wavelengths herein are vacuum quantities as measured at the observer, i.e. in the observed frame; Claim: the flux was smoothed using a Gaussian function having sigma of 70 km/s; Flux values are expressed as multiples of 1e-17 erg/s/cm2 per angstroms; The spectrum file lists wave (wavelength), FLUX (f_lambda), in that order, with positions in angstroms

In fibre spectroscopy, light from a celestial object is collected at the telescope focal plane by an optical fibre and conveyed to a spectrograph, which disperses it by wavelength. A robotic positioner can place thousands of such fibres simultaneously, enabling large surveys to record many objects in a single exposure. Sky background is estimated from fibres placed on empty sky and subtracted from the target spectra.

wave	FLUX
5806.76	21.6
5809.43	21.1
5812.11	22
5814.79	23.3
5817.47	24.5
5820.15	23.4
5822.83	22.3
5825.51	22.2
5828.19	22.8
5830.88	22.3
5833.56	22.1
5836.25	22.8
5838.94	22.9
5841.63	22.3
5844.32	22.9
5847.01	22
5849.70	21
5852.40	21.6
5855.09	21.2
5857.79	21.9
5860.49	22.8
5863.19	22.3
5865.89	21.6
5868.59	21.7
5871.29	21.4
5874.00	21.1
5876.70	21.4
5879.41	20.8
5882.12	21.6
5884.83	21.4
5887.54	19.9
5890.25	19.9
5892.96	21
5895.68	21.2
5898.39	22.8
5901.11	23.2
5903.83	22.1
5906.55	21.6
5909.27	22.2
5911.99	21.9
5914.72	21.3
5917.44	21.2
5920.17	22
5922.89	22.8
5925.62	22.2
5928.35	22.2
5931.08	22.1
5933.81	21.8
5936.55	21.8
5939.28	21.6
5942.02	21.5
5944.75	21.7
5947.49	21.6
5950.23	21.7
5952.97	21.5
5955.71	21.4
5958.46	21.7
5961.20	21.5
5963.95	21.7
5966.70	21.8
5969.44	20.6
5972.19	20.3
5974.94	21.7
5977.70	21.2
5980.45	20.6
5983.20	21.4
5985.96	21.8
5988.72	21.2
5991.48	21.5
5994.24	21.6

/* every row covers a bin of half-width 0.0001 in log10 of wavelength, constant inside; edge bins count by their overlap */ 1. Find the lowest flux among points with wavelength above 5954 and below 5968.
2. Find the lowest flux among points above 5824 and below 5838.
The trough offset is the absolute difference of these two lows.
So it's 0.70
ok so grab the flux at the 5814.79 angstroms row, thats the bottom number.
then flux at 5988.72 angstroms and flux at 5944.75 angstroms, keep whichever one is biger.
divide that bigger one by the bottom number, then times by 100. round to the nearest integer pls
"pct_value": 93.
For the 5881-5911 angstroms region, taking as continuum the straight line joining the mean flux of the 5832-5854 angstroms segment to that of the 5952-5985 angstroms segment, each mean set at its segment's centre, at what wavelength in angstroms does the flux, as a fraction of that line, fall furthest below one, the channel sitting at 5887.54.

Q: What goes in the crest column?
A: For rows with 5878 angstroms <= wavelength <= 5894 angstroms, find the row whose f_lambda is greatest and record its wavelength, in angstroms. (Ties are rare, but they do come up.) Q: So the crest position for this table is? 5882.12 angstroms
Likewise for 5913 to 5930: 5922.89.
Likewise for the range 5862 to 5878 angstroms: 5863.19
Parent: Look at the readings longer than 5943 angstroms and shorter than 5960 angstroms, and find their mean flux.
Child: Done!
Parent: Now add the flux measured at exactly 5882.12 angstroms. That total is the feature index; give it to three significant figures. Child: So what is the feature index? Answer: 43.2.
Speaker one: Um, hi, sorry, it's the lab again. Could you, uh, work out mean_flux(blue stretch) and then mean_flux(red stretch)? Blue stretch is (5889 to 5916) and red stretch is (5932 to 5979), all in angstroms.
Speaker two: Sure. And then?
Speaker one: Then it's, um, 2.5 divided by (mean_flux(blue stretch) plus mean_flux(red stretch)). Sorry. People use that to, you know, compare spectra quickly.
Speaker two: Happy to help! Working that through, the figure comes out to 0.0579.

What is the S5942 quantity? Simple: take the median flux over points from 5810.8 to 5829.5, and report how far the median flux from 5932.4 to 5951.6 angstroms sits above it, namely -1.1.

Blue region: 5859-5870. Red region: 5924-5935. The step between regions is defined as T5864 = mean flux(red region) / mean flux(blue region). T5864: 1.00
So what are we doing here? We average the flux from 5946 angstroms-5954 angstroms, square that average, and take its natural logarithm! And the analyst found 6.15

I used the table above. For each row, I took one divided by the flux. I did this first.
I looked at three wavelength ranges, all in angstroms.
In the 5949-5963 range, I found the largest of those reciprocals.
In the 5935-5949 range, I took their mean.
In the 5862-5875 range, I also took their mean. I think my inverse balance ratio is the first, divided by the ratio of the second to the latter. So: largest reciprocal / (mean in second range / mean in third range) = 0.0468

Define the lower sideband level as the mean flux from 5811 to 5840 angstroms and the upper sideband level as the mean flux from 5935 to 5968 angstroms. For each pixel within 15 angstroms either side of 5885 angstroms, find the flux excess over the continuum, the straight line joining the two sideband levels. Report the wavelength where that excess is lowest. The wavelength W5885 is 5887.54 angstroms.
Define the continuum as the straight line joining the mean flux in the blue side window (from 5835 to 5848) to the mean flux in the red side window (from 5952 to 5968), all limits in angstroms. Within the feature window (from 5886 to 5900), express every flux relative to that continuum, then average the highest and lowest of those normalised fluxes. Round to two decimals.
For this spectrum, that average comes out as 0.96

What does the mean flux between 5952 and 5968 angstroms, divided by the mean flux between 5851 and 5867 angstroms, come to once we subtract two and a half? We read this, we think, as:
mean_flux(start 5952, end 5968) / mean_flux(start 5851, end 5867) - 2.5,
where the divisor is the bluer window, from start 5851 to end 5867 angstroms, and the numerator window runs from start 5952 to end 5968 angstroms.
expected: -1.51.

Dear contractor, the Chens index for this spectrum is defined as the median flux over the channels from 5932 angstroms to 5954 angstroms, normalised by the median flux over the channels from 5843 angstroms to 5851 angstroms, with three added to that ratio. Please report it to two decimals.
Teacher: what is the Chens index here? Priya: 3.98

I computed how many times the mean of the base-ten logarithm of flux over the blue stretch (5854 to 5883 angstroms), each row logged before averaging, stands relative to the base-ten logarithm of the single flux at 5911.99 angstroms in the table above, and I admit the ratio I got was 1.00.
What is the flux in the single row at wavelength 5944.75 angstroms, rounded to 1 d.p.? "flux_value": 21.7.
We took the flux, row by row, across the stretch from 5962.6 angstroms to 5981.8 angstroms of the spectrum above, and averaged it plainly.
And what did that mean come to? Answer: 21.1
